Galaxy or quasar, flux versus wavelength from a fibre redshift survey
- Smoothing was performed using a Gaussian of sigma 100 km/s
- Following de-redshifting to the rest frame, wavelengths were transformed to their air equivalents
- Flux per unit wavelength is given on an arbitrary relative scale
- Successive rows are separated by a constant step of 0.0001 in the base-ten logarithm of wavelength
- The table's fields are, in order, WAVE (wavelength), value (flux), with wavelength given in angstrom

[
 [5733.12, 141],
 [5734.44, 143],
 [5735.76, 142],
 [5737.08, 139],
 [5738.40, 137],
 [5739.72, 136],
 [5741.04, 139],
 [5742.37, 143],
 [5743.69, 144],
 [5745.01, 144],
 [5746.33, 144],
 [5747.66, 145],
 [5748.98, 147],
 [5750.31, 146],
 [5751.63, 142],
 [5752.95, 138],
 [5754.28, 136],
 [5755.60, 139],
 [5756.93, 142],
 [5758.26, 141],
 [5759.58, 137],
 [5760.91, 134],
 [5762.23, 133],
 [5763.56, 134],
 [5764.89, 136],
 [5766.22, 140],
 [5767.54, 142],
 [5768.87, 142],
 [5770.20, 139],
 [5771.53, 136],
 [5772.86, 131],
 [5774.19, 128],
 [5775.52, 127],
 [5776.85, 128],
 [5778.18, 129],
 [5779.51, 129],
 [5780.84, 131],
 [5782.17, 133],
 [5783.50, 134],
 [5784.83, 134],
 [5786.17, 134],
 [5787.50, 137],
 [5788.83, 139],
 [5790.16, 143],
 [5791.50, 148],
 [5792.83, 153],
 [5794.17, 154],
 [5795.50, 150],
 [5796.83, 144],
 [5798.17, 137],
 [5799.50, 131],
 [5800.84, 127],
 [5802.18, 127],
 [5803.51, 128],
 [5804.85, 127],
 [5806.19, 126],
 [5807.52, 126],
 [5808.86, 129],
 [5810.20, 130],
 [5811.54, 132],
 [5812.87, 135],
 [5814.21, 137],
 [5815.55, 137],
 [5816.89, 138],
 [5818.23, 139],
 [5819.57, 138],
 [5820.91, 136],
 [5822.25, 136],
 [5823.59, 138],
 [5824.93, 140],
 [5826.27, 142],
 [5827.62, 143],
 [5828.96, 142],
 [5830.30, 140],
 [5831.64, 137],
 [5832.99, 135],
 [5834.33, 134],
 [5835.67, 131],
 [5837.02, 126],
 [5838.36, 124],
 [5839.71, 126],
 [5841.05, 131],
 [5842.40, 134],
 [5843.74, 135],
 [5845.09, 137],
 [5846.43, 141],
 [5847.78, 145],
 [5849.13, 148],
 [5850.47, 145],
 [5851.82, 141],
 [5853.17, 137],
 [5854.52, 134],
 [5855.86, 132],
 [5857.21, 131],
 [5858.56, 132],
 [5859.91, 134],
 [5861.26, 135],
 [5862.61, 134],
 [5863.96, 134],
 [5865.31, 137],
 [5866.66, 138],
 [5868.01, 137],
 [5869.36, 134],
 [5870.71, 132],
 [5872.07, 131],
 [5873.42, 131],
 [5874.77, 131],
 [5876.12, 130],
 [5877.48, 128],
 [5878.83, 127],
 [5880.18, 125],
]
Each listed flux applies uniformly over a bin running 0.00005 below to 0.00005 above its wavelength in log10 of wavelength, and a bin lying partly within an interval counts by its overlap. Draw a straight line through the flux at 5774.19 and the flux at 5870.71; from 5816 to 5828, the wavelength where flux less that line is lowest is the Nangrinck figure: 5822.25 angstrom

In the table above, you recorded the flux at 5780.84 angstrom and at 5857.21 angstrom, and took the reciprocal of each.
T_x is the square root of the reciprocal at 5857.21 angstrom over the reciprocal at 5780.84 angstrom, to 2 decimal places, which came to 1.00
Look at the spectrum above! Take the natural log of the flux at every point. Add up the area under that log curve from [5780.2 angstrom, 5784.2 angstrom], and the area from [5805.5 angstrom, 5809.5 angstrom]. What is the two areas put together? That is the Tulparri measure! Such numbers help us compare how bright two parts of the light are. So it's 39.0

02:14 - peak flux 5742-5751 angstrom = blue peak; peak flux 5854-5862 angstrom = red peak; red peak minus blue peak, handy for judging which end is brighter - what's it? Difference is -12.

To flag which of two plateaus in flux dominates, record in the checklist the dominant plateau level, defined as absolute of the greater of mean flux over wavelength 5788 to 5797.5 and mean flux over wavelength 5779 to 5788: 147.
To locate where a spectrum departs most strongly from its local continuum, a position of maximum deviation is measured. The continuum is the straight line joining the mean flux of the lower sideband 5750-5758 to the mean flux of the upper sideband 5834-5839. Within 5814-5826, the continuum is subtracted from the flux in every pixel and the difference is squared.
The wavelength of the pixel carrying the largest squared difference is 5824.93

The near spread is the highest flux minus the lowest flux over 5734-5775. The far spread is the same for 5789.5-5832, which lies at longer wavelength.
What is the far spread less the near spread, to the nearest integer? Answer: 9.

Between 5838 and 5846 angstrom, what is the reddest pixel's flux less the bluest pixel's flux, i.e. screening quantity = 13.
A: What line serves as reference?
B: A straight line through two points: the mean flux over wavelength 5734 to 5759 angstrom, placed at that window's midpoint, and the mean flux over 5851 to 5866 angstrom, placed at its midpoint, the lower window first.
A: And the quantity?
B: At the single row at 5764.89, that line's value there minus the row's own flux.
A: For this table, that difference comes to 4.3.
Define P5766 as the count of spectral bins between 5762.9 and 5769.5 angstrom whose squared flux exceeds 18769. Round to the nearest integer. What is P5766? 3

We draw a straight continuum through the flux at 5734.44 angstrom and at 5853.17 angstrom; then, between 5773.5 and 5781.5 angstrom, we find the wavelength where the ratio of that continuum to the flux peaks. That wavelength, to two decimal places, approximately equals 5775.52 angstrom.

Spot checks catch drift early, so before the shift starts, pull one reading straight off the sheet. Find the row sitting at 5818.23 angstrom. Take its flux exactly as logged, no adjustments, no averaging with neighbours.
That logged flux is 139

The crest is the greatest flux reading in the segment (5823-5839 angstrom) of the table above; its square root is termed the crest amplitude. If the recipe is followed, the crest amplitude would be 12.0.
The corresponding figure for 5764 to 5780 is 11.9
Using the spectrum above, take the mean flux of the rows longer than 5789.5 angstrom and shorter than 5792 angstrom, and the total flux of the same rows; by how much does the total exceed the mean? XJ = 146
